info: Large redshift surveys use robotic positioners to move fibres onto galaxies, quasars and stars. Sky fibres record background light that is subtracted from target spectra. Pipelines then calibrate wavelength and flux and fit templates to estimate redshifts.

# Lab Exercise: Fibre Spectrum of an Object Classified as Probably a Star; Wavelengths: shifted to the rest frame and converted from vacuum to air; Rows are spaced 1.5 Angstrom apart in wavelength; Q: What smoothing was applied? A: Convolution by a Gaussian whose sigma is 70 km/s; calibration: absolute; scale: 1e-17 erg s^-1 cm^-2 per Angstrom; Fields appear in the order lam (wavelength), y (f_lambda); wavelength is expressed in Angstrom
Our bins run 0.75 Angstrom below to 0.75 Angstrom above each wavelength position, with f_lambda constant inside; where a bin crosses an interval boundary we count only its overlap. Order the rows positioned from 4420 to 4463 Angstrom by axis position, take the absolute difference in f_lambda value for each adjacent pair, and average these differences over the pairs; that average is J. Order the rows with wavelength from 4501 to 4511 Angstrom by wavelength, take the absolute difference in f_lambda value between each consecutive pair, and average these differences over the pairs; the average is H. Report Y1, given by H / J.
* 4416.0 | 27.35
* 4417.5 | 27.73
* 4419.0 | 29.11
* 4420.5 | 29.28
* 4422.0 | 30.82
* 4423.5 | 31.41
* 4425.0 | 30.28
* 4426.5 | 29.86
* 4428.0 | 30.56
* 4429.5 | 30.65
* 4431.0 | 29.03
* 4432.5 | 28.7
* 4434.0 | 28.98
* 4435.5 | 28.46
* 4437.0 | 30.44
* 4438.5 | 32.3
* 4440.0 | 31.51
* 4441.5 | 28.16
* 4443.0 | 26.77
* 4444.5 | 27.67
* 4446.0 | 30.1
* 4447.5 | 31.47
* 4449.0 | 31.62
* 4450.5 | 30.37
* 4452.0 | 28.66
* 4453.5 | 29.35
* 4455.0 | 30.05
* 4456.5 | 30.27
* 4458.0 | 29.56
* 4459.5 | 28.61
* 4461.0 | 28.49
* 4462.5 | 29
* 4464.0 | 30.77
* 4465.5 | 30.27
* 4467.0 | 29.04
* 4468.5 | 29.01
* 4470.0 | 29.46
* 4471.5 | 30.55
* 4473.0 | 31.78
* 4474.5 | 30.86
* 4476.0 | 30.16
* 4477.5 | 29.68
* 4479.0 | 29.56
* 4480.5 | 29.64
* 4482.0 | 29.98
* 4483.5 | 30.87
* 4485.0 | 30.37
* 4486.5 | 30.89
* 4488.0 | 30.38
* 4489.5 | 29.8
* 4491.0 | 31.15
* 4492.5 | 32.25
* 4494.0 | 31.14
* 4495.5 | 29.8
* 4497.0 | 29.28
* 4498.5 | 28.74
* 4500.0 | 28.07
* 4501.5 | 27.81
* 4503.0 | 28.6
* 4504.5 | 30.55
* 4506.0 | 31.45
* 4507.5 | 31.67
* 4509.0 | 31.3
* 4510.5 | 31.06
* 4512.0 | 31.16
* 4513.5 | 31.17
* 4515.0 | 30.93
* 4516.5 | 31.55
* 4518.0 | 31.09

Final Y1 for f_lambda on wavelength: 0.74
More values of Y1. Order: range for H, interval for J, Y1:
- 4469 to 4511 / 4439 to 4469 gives 0.68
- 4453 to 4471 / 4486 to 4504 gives 0.82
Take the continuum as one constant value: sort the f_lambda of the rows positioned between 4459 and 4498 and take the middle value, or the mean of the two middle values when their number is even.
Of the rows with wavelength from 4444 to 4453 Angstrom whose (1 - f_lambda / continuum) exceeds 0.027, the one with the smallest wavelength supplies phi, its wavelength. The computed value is 4444.5 Angstrom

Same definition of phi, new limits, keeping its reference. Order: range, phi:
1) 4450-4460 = 4452.0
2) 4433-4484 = 4434.0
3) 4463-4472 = 4467.0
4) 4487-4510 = 4498.5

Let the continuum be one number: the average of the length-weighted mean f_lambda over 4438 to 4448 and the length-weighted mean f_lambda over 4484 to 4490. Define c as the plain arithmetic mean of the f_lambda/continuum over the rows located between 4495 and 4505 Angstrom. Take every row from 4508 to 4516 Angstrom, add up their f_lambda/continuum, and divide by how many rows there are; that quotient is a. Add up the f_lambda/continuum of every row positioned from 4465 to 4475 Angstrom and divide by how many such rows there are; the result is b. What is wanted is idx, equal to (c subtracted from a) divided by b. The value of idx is 0.07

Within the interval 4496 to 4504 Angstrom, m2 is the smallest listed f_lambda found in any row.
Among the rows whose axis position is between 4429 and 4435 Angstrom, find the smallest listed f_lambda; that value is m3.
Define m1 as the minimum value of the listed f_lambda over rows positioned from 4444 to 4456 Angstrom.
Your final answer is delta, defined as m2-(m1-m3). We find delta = 28.8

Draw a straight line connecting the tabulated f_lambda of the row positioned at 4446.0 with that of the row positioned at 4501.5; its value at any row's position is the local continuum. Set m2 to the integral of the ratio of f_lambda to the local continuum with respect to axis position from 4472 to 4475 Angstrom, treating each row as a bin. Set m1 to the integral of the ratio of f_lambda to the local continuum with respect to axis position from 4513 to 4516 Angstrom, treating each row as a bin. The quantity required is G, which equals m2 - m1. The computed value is -0.2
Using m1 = 3.42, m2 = 3.2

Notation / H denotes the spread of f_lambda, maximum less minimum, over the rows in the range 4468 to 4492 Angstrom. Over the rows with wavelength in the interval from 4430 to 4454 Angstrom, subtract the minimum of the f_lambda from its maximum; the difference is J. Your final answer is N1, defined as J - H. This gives 2.8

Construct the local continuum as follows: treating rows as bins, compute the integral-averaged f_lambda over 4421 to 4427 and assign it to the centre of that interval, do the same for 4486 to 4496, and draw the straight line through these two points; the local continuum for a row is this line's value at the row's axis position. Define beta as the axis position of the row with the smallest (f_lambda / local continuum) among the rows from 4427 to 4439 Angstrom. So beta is 4435.5 Angstrom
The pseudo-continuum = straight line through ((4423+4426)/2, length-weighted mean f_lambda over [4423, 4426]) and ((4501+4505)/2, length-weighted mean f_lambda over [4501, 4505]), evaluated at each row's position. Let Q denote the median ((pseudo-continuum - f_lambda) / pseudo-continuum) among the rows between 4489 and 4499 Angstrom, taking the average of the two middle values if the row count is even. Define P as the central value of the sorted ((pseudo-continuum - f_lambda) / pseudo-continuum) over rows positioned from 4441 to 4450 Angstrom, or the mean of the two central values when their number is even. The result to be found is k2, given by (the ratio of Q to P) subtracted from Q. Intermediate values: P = 0.038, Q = -0.02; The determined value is 1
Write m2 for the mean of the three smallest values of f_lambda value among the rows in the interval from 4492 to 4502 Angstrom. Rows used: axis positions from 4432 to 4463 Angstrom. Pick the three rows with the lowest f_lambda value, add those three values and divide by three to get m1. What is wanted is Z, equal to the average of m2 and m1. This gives 27.9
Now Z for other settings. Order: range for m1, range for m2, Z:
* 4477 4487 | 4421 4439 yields 29.2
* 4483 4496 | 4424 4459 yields 28.8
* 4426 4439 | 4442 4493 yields 28.2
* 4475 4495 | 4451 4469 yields 29.1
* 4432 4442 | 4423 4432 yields 29.1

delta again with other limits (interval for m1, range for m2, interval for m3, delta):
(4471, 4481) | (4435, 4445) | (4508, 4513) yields 28.3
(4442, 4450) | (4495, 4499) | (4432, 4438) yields 30.4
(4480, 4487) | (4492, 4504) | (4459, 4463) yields 26.7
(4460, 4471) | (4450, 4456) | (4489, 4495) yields 30.0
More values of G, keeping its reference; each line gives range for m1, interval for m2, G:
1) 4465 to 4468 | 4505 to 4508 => 0.4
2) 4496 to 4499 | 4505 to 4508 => 0.3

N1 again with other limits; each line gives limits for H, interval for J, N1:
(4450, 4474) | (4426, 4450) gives 2.2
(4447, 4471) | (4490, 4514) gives 1.3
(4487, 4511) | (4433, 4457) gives 1.1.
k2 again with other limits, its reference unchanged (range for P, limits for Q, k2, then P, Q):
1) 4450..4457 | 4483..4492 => -85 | -0.001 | -0.04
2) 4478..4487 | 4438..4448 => 0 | -0.026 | 0.00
